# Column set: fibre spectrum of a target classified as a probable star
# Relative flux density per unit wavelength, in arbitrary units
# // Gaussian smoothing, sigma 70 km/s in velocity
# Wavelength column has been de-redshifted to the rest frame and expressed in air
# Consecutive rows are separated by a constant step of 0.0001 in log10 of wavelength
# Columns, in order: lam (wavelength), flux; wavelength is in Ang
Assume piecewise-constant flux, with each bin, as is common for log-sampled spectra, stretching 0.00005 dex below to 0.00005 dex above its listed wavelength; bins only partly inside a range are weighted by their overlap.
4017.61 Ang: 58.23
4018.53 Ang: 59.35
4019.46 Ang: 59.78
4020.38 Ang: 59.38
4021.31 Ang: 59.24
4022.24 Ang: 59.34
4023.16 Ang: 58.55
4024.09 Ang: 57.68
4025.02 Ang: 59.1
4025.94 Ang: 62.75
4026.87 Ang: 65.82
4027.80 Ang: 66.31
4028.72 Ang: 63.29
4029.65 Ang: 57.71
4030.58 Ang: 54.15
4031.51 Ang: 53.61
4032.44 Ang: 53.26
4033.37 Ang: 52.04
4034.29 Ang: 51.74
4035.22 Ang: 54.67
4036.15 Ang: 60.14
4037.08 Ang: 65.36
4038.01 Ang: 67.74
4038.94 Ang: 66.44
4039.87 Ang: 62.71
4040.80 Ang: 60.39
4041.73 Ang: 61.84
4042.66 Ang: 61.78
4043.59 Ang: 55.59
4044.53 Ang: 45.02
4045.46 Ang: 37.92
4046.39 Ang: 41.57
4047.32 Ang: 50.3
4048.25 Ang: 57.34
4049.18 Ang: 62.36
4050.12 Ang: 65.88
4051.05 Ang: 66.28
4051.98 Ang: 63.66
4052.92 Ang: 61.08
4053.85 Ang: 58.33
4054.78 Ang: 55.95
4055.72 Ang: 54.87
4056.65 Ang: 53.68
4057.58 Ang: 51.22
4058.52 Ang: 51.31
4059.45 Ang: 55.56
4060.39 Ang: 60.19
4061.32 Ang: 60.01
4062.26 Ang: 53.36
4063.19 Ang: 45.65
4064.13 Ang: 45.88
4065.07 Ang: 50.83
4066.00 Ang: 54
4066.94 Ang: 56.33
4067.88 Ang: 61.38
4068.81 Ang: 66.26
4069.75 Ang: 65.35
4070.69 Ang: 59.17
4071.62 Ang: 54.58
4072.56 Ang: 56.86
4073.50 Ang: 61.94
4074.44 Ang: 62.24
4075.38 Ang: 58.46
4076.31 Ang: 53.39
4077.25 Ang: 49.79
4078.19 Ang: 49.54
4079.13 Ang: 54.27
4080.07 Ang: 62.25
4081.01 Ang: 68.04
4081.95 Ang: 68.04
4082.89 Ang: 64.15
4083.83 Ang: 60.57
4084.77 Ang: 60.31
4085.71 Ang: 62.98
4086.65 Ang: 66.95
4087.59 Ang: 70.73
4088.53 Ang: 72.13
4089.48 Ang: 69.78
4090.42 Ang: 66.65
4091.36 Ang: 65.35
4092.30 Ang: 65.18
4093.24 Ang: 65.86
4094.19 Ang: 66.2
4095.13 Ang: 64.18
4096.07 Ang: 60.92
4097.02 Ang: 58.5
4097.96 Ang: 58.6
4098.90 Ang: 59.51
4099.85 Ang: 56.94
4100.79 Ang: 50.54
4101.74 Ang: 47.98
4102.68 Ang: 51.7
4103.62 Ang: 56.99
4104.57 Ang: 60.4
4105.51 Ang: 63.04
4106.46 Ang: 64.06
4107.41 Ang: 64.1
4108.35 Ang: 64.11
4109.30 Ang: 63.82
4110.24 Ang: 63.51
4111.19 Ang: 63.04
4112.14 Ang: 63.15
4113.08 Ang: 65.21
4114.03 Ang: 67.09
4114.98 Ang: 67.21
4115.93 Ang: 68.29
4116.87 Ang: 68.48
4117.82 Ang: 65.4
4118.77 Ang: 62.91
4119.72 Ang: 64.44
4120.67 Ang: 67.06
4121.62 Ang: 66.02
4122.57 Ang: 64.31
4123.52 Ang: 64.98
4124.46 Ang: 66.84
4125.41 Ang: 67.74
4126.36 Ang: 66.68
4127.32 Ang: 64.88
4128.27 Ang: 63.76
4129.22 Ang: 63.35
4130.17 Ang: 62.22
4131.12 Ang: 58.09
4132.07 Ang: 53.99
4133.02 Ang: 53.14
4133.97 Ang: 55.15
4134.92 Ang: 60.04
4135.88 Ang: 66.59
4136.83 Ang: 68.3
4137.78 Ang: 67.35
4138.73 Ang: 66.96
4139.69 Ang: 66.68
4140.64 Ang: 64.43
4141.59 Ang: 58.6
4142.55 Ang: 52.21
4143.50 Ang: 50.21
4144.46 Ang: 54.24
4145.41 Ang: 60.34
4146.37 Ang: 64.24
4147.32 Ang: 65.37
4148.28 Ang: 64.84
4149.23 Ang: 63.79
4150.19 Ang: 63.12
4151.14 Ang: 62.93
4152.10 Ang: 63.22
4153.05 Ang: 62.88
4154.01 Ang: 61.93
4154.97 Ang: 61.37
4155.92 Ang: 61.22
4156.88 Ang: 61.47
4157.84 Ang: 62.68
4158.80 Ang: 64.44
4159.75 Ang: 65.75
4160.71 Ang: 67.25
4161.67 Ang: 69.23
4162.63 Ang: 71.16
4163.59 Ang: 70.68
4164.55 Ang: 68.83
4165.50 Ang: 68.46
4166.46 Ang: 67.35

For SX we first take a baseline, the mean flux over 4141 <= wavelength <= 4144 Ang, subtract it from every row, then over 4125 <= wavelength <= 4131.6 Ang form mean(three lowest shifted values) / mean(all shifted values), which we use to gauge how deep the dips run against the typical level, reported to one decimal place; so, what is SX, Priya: 0.7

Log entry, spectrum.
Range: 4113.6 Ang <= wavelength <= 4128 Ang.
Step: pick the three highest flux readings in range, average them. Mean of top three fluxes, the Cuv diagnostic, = 68.2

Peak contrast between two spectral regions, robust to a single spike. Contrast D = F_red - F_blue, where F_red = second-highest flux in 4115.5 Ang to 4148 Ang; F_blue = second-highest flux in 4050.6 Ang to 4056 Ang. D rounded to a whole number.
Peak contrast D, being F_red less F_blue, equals 5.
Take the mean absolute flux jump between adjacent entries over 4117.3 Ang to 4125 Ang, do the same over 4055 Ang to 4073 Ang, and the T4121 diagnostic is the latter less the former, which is 1.7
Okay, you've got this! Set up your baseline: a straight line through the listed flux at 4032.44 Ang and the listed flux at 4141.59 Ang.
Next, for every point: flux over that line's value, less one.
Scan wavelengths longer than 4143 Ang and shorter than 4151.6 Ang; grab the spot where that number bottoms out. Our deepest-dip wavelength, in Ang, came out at 4143.50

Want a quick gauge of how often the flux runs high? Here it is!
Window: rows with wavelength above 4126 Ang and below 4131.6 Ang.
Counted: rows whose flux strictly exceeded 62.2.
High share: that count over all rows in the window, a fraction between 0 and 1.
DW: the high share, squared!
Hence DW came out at 0.69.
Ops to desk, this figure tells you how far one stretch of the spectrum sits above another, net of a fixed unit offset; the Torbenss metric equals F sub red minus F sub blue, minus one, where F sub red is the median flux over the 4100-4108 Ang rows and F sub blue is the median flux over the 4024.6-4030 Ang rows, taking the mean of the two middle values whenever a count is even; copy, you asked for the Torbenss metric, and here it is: -5.3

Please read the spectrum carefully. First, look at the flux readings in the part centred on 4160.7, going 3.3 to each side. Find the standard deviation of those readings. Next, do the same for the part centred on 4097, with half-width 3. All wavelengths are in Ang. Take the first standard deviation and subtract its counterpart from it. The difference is -0.1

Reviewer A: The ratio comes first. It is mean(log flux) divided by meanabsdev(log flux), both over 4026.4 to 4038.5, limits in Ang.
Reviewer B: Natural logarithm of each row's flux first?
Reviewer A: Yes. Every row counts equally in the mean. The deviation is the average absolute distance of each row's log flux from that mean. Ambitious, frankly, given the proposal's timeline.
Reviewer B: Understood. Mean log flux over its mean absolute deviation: 45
